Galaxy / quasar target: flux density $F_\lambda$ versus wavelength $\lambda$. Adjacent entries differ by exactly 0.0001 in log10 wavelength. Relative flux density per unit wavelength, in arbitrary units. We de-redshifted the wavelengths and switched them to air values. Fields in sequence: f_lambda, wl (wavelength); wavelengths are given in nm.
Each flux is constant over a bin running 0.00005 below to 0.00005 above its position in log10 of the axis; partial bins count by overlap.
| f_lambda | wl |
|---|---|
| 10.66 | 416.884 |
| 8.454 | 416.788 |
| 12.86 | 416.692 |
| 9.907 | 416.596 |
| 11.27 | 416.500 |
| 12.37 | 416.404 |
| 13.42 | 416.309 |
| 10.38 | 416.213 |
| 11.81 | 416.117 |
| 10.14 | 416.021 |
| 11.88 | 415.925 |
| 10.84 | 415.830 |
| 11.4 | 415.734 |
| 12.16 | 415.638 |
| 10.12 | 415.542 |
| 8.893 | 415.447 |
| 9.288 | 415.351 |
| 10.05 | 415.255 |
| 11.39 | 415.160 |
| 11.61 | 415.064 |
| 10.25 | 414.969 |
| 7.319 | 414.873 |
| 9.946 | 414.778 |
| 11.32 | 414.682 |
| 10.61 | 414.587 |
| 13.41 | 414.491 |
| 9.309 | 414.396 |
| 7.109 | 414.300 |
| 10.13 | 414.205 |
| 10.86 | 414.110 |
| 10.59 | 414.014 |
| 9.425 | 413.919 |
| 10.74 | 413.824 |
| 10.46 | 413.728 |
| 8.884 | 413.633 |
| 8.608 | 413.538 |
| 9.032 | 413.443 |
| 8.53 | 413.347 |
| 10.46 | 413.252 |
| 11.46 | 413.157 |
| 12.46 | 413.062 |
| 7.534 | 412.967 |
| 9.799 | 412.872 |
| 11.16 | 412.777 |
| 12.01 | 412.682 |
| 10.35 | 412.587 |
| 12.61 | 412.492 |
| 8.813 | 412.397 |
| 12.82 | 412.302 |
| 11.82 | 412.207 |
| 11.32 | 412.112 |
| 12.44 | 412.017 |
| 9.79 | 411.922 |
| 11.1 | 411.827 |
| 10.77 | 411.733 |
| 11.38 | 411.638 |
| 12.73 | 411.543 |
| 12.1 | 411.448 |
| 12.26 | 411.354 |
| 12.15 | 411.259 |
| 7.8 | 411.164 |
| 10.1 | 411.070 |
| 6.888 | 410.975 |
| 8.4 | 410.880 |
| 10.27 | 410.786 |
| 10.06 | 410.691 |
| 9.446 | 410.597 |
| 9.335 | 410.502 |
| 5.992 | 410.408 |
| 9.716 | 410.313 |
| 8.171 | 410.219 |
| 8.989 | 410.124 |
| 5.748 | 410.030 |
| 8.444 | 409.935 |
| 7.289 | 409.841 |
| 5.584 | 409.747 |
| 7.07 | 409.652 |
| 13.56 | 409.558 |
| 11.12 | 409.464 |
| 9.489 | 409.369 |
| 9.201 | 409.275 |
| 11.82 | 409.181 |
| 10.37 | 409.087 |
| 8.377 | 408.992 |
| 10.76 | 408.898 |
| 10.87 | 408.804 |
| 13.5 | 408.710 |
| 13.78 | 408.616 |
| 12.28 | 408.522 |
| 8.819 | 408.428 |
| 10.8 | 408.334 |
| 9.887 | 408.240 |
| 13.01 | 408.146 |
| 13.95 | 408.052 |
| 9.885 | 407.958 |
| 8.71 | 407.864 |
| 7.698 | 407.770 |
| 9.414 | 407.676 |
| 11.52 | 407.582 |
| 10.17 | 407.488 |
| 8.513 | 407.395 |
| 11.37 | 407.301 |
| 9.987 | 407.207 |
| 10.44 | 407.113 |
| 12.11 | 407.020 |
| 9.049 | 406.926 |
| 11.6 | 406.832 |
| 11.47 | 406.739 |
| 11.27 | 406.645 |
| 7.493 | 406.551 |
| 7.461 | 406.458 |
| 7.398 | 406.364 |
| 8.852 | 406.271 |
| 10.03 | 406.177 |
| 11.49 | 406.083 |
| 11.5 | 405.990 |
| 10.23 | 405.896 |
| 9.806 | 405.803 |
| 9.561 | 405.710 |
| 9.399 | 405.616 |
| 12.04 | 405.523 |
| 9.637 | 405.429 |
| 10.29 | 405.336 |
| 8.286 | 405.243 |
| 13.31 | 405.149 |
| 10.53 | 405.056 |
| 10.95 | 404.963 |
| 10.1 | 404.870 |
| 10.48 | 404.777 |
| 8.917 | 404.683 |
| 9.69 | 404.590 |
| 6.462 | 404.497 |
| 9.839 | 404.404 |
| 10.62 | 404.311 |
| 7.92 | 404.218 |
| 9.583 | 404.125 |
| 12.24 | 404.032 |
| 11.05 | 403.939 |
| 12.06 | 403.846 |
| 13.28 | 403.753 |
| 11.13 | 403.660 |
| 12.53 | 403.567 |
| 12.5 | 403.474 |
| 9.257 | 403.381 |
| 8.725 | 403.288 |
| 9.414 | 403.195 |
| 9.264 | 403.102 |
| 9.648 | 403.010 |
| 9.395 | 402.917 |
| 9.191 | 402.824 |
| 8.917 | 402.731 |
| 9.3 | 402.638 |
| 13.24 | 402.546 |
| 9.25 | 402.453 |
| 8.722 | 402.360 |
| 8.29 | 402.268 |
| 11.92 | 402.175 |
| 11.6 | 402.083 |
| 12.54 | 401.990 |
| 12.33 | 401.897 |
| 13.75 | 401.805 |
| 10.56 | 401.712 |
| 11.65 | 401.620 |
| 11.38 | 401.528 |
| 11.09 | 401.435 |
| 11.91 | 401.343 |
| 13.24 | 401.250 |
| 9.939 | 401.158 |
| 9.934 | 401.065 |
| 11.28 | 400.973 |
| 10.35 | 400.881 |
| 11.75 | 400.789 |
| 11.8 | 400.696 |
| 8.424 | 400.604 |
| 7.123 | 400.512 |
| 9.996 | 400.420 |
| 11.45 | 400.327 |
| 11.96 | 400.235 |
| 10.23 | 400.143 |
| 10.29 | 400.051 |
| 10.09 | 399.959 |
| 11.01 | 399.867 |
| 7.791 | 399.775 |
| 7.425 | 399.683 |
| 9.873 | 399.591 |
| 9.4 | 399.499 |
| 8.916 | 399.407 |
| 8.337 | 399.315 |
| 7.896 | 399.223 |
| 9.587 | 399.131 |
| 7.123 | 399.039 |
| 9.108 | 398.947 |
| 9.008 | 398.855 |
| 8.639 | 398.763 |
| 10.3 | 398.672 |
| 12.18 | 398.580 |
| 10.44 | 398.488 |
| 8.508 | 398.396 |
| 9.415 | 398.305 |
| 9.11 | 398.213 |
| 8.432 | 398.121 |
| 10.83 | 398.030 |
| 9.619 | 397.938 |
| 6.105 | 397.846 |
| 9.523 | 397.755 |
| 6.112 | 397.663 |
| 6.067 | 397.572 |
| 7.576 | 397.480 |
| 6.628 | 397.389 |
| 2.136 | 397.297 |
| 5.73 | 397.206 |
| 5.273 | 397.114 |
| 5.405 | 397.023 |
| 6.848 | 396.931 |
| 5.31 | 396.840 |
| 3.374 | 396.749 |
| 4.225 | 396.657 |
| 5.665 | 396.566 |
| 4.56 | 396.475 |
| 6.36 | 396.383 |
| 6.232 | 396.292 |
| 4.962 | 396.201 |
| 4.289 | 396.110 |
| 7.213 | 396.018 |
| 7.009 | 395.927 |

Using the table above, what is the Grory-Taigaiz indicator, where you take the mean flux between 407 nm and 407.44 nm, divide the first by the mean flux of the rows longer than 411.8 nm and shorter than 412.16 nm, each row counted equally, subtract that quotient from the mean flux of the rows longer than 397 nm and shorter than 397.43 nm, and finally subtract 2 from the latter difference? 2.1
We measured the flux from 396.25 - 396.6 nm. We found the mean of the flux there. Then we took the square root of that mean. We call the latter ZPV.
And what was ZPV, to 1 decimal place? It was 2.4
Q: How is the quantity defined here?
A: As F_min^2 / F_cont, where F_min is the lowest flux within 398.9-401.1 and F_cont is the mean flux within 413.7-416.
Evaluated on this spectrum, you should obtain 4.9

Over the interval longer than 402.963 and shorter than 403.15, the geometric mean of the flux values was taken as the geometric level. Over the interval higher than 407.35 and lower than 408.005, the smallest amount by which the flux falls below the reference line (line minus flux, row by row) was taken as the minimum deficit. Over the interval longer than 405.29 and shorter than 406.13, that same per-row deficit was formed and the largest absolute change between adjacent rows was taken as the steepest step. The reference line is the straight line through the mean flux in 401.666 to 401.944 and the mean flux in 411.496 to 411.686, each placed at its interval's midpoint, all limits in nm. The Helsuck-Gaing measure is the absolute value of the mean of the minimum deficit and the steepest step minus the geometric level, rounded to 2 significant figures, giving 7.8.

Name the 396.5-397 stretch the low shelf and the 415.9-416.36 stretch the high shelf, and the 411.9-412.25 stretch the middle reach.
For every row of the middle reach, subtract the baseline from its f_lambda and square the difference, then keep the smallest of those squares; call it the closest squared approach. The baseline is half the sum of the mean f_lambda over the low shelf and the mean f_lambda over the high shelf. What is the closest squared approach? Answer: 2.2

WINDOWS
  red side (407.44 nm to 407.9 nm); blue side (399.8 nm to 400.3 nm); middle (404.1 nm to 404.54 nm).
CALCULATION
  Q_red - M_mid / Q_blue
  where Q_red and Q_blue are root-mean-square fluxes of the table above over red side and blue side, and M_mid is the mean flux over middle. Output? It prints 8.8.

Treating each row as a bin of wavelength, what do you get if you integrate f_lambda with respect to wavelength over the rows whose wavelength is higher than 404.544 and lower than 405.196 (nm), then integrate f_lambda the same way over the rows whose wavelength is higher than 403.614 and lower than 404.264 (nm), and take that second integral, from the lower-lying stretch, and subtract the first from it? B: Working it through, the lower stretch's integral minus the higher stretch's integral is 0.29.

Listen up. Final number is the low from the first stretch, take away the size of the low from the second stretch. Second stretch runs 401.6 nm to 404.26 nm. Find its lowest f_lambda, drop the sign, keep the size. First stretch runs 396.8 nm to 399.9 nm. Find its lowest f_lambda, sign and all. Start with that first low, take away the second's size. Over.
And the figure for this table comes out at -6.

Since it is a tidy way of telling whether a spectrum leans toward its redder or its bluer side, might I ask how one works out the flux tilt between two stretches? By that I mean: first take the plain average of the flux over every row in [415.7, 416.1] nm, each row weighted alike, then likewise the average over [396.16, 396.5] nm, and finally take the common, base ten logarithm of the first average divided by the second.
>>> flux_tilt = 0.30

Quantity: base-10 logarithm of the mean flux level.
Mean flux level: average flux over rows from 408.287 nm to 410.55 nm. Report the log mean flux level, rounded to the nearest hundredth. 0.98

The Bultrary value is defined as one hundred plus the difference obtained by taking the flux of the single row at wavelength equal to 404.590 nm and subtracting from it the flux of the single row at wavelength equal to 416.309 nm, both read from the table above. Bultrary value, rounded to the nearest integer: 96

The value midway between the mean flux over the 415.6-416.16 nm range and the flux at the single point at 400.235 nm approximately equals 11.7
